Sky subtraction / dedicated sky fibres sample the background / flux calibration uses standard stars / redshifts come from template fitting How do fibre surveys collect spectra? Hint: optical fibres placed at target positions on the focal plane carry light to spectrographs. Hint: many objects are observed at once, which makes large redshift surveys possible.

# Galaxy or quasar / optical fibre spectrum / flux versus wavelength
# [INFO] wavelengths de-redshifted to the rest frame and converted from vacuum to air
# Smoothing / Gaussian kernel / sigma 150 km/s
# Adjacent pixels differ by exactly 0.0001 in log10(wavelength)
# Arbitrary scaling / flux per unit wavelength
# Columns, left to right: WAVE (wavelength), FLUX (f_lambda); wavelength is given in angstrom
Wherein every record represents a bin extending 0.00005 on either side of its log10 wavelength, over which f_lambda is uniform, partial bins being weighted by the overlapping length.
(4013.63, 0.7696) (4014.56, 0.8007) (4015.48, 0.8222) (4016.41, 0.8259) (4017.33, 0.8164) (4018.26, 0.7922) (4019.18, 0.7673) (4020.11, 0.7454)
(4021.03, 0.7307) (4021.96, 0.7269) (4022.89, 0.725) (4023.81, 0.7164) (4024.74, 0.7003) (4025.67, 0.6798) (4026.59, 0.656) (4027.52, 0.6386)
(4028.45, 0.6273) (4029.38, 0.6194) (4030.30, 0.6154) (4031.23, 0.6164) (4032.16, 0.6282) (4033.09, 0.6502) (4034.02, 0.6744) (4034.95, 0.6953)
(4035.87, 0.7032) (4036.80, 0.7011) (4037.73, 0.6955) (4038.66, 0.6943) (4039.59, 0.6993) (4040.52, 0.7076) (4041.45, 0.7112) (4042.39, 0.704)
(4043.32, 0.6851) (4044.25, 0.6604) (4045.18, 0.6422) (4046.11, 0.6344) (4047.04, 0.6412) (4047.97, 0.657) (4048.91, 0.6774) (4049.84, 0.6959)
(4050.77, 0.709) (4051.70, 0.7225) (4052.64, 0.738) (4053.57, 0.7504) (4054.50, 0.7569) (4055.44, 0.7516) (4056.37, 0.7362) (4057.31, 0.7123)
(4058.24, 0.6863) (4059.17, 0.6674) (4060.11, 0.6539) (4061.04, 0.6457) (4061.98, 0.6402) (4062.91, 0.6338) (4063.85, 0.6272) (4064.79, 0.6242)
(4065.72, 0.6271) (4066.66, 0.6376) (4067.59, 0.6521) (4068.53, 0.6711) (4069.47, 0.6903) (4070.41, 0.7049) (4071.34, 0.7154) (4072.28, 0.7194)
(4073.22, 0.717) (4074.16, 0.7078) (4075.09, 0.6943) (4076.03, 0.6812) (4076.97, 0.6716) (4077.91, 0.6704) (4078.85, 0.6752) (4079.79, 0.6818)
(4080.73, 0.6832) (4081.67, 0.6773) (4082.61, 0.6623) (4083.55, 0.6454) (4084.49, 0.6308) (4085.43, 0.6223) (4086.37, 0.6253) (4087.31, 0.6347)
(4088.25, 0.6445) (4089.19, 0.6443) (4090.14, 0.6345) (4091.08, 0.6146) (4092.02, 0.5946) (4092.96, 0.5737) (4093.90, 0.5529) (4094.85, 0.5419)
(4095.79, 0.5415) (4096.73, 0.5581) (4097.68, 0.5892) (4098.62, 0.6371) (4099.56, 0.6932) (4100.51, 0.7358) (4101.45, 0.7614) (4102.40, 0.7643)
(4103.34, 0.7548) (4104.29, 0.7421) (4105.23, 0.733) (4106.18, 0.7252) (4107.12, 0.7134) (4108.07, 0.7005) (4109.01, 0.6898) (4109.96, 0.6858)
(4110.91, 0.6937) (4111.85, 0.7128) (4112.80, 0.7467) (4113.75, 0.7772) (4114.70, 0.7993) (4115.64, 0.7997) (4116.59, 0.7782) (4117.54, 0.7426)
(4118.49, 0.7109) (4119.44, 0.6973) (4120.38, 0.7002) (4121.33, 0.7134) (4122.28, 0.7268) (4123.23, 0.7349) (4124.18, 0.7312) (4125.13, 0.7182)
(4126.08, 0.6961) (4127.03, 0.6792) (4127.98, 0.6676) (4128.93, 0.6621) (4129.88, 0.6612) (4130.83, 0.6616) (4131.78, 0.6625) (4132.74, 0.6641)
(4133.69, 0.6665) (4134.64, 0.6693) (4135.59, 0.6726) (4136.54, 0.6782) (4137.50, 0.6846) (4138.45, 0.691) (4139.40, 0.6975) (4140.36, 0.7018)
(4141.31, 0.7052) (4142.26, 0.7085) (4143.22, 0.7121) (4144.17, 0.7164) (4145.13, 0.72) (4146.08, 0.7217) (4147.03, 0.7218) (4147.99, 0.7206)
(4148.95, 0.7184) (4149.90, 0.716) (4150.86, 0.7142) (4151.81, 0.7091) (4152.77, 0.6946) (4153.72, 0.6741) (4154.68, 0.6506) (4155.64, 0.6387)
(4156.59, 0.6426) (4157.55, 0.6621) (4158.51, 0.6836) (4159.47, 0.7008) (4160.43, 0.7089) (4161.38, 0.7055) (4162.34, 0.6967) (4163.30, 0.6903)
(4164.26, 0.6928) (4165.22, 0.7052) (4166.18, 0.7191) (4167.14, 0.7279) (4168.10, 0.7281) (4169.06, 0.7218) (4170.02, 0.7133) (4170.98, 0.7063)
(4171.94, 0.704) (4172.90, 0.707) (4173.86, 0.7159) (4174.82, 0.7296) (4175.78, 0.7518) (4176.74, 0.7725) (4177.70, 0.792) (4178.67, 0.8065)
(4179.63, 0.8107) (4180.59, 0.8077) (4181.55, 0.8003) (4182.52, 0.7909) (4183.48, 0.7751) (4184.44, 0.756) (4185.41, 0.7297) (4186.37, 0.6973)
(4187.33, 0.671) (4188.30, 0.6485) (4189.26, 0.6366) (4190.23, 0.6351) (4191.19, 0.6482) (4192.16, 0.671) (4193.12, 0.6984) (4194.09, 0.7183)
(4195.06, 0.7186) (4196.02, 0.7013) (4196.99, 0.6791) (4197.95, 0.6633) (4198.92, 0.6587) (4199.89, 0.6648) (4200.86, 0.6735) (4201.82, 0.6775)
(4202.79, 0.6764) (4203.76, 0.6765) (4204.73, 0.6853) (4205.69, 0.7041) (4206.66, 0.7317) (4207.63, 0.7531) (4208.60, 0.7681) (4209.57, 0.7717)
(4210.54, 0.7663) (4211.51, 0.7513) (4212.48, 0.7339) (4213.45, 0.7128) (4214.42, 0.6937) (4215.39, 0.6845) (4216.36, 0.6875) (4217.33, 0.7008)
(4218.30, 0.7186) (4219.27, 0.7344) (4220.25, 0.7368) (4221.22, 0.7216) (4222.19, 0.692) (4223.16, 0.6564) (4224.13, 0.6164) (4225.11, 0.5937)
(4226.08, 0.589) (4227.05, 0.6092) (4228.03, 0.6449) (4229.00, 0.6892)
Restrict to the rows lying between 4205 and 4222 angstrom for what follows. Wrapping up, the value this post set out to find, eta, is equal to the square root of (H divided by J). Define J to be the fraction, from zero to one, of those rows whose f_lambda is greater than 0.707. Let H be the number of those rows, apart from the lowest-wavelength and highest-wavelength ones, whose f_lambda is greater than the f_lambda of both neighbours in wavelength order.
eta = 1.7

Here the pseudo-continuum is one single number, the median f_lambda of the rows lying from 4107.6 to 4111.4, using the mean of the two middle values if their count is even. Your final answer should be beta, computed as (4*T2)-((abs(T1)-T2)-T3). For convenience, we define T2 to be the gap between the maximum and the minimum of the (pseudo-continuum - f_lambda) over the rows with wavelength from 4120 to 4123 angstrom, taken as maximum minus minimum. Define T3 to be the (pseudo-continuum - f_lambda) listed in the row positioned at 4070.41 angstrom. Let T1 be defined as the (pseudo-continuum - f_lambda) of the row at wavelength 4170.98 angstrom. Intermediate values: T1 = -0.015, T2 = 0.03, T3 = -0.013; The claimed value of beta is 0.11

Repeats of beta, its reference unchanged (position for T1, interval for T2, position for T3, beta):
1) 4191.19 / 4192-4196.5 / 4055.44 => 0.13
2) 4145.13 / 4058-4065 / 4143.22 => 0.26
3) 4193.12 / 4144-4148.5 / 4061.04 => 0.07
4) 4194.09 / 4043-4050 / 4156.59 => 0.33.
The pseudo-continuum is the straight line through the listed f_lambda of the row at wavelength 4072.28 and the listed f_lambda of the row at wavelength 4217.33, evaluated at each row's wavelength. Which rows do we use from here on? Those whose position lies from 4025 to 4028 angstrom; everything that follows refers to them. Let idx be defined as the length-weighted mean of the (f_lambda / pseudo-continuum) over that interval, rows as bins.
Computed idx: 0.91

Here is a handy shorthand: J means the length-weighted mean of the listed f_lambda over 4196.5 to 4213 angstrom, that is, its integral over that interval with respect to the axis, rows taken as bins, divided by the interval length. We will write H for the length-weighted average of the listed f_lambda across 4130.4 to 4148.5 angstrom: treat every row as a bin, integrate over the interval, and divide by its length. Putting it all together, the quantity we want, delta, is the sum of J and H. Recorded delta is 1.40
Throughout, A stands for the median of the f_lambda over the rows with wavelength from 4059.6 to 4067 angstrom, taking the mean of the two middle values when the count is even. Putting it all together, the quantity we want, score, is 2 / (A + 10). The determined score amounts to 0.188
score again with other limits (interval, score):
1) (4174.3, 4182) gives 0.185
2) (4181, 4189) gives 0.186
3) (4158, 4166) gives 0.187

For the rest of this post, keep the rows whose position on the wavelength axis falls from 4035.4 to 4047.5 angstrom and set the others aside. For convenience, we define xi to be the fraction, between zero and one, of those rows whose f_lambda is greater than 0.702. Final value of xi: 0.3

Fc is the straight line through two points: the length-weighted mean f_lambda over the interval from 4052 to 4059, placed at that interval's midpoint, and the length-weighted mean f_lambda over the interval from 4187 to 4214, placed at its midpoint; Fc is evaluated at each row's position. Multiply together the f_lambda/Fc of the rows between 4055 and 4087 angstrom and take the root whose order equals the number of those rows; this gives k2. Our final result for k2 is 0.92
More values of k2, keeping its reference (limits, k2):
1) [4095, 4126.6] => 0.99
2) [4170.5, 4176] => 1.02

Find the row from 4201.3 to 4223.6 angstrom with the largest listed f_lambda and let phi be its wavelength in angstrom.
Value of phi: 4209.57 angstrom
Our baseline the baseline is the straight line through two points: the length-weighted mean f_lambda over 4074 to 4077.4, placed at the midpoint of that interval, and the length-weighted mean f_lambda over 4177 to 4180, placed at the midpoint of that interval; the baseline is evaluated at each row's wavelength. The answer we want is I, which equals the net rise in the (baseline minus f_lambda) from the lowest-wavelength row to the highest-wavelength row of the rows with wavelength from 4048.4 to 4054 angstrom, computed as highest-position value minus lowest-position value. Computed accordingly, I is -0.07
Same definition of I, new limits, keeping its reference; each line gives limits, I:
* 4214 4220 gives -0.04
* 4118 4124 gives -0.02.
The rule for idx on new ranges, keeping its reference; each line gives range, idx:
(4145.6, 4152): 1.01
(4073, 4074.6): 0.99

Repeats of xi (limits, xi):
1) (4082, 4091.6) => 0.0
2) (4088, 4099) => 0.0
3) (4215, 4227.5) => 0.3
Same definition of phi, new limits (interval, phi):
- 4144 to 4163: 4147.03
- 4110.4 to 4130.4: 4115.64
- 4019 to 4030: 4019.18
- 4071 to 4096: 4072.28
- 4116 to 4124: 4116.59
